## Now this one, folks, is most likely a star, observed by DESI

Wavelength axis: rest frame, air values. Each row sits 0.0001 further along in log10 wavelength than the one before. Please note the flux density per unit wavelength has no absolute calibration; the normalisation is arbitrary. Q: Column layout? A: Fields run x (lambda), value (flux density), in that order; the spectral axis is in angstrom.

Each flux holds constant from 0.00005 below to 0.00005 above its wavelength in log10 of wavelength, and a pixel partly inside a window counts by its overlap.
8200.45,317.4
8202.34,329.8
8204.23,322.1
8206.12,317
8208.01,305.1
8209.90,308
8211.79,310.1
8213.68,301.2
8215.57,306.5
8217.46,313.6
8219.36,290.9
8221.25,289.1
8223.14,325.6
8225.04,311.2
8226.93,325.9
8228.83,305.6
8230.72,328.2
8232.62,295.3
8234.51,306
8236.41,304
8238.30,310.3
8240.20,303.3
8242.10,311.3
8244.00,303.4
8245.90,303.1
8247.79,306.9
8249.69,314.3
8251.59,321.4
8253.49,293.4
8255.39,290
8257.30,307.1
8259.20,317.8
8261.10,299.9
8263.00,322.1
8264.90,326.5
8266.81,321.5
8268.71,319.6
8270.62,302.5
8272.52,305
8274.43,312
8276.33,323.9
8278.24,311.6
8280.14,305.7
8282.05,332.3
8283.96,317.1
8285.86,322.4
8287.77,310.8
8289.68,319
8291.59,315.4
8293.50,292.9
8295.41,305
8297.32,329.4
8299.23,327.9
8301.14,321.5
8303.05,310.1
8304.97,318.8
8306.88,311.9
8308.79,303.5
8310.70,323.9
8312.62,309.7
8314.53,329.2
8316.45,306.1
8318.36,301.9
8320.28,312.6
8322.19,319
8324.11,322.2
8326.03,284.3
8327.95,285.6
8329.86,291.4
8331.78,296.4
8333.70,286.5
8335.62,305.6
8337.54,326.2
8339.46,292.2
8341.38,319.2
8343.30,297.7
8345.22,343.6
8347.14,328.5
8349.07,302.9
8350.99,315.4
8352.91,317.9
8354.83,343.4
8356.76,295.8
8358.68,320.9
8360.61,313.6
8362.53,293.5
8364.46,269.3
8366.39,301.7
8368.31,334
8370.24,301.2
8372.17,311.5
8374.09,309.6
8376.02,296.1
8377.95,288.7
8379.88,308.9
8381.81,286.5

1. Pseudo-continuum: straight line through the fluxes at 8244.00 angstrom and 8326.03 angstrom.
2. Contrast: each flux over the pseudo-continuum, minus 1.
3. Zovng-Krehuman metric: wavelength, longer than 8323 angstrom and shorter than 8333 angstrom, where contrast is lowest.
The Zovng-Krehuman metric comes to 8326.03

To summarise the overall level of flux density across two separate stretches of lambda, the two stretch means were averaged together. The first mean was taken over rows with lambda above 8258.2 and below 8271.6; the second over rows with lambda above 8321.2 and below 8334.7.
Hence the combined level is 307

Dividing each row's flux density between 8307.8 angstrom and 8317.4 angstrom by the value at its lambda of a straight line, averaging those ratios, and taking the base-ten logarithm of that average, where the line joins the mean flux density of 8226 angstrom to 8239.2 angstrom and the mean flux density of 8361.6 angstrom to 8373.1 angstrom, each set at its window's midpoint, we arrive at 0.013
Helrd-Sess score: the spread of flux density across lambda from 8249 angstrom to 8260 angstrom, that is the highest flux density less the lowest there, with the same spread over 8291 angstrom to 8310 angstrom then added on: 68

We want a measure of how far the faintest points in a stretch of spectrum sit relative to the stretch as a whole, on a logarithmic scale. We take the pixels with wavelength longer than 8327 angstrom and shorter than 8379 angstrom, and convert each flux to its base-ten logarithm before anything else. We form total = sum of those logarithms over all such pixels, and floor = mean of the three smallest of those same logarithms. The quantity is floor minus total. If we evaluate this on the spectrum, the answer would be -64.68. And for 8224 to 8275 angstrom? -64.79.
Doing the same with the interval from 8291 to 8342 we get -64.77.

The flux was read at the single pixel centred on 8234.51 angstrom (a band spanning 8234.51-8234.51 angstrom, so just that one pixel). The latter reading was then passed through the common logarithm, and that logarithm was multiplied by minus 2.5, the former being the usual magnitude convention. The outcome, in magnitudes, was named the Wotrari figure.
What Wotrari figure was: -6.21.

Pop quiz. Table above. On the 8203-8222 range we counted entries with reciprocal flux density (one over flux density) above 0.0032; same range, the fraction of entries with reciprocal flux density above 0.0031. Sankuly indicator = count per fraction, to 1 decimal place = 7.0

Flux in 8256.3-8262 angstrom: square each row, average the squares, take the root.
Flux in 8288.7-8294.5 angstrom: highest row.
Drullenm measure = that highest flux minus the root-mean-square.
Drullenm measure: 11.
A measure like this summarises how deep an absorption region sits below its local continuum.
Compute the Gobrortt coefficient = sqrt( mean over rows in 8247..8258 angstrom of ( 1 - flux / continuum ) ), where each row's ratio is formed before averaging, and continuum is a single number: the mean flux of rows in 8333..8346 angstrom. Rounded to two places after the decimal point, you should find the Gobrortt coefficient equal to 0.12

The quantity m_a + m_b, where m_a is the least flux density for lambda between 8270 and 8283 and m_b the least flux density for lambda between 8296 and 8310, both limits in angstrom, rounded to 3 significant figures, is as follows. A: 606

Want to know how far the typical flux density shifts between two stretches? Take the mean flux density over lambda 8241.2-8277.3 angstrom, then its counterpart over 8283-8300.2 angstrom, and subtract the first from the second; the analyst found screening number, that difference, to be 5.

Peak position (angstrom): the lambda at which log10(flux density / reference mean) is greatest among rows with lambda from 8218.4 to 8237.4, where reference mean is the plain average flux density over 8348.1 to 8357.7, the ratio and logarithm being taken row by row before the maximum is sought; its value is 8230.72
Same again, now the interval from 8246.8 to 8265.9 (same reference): 8264.90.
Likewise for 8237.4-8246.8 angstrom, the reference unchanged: 8242.10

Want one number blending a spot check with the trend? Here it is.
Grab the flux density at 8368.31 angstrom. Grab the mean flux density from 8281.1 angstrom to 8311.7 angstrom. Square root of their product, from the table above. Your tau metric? 325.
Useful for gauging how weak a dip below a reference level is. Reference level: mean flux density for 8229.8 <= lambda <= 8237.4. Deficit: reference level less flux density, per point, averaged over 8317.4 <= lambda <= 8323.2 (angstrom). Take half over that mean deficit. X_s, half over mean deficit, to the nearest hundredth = -0.18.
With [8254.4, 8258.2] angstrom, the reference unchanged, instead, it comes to 0.05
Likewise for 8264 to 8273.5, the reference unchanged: -0.08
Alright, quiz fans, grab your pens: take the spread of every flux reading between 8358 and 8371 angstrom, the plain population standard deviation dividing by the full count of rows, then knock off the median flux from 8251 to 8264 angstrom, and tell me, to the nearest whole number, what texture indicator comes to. -288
